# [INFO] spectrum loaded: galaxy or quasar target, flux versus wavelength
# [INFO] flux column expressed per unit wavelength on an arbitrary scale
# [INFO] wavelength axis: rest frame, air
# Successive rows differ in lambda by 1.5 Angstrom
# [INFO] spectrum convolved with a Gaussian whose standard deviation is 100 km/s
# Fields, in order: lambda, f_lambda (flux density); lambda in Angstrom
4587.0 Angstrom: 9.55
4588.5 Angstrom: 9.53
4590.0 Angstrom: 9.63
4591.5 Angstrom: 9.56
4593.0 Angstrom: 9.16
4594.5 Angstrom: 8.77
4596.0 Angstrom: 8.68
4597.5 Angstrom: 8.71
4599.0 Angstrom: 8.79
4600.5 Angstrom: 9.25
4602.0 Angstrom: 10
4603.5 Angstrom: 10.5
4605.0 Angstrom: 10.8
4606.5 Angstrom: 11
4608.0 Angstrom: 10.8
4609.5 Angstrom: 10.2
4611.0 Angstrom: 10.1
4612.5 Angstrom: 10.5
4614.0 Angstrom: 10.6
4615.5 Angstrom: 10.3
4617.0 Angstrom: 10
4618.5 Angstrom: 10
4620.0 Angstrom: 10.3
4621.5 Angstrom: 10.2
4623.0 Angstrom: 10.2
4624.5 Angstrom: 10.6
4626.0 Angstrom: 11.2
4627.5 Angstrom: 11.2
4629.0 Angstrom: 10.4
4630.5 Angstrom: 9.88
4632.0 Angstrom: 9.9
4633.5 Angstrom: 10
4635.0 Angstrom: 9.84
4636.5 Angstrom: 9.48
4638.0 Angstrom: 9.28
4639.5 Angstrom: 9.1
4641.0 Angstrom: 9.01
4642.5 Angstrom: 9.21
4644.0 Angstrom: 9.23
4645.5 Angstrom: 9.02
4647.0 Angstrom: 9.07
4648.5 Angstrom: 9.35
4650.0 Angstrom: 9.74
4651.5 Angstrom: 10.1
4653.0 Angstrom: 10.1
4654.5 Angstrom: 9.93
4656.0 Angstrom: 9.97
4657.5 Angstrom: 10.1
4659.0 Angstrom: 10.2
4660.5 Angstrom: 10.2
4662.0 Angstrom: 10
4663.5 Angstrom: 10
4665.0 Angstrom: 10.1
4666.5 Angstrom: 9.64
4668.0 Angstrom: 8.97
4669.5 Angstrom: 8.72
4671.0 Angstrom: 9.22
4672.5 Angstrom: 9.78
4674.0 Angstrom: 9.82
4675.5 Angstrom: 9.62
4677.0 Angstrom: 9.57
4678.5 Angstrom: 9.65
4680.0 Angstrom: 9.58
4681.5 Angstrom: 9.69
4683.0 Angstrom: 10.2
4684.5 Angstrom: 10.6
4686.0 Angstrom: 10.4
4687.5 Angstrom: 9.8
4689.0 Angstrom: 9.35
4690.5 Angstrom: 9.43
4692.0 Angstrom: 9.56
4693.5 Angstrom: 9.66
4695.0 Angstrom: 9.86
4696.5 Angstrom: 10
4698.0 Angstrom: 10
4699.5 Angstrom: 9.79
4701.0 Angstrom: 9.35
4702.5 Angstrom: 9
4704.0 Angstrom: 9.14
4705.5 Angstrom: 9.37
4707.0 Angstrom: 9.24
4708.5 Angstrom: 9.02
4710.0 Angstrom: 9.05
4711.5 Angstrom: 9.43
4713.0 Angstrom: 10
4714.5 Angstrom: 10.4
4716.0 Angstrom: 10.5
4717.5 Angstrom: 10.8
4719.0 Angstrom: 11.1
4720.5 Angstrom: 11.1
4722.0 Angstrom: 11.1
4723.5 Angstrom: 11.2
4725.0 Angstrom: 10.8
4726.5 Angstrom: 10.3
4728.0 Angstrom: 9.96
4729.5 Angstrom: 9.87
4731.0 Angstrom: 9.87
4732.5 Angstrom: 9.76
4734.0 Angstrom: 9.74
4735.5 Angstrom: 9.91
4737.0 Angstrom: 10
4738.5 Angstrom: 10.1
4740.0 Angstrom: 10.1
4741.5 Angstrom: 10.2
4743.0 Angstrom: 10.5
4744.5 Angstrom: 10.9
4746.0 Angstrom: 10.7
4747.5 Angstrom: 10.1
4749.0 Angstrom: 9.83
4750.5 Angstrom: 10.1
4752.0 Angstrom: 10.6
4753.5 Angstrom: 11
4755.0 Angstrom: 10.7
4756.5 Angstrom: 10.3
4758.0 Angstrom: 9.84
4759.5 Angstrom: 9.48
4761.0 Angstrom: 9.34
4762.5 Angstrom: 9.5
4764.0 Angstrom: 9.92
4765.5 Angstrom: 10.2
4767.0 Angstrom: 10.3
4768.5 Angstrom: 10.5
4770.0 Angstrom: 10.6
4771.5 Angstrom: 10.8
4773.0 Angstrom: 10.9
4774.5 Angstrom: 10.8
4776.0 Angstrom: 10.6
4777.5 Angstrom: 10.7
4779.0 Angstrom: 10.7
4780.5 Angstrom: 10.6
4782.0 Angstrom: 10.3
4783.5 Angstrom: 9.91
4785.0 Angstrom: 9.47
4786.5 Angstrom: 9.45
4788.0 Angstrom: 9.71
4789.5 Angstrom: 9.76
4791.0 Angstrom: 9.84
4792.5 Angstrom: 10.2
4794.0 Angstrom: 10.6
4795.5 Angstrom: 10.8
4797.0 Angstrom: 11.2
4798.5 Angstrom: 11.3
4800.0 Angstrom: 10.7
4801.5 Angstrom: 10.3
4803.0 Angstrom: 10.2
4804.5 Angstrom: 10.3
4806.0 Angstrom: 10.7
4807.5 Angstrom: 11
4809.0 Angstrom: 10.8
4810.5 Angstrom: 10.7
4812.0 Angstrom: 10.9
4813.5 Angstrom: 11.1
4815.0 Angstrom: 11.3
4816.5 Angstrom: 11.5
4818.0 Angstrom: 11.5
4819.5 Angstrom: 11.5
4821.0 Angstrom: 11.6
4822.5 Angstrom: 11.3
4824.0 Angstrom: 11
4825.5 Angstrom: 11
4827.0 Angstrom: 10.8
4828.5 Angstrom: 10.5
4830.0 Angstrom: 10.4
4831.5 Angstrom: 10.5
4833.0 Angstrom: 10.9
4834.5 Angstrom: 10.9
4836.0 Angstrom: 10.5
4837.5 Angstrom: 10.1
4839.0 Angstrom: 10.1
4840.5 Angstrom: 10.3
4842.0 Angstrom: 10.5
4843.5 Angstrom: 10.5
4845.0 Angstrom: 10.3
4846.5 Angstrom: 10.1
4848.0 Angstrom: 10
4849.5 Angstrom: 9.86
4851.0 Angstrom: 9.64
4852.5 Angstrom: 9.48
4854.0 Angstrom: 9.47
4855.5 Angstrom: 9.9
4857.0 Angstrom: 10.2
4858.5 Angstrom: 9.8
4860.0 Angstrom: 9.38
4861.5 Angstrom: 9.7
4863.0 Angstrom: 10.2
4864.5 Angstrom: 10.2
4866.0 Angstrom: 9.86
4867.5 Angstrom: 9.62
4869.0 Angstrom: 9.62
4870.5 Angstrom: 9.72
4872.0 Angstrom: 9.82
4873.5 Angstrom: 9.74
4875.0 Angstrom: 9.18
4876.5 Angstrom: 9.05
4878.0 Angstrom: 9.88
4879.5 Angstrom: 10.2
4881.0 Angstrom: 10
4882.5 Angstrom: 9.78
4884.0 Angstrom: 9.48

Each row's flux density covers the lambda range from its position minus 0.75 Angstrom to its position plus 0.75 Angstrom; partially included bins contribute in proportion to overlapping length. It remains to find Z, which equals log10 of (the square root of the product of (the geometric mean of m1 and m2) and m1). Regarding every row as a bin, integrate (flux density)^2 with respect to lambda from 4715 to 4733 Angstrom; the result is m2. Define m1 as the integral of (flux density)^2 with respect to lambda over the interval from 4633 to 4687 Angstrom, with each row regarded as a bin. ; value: 3.60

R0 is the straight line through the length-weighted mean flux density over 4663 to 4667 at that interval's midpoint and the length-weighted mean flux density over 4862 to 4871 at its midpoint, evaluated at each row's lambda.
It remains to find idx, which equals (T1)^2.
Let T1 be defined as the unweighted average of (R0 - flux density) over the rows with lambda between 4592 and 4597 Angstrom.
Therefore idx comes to 1.2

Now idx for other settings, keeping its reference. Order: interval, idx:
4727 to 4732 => 0.0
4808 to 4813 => 0.8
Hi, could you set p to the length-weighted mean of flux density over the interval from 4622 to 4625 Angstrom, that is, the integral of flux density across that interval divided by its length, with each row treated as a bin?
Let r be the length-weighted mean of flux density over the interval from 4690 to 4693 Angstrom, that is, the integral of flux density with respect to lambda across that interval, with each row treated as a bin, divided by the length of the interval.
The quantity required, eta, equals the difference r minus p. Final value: -0.9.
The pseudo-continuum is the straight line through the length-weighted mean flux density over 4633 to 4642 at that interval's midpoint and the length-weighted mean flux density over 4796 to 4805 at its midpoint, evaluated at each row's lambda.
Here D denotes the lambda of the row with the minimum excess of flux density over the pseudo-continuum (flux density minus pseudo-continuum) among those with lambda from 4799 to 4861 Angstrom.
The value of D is 4860.0 Angstrom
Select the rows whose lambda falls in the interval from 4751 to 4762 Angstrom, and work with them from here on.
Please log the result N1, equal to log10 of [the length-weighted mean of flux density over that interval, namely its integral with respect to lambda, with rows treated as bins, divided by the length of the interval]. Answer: 1.01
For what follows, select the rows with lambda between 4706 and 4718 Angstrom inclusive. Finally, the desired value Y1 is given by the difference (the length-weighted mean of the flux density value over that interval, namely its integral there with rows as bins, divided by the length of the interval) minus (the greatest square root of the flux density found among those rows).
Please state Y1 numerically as 6.49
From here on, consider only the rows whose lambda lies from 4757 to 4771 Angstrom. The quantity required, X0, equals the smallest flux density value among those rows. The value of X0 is 9.34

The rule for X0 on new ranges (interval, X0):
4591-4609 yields 8.68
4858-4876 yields 9.18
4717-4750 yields 9.74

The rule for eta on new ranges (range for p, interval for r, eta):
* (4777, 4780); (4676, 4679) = -1.1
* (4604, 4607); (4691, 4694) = -1.3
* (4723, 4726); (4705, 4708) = -1.6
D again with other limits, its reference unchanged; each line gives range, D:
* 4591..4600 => 4596.0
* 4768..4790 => 4786.5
